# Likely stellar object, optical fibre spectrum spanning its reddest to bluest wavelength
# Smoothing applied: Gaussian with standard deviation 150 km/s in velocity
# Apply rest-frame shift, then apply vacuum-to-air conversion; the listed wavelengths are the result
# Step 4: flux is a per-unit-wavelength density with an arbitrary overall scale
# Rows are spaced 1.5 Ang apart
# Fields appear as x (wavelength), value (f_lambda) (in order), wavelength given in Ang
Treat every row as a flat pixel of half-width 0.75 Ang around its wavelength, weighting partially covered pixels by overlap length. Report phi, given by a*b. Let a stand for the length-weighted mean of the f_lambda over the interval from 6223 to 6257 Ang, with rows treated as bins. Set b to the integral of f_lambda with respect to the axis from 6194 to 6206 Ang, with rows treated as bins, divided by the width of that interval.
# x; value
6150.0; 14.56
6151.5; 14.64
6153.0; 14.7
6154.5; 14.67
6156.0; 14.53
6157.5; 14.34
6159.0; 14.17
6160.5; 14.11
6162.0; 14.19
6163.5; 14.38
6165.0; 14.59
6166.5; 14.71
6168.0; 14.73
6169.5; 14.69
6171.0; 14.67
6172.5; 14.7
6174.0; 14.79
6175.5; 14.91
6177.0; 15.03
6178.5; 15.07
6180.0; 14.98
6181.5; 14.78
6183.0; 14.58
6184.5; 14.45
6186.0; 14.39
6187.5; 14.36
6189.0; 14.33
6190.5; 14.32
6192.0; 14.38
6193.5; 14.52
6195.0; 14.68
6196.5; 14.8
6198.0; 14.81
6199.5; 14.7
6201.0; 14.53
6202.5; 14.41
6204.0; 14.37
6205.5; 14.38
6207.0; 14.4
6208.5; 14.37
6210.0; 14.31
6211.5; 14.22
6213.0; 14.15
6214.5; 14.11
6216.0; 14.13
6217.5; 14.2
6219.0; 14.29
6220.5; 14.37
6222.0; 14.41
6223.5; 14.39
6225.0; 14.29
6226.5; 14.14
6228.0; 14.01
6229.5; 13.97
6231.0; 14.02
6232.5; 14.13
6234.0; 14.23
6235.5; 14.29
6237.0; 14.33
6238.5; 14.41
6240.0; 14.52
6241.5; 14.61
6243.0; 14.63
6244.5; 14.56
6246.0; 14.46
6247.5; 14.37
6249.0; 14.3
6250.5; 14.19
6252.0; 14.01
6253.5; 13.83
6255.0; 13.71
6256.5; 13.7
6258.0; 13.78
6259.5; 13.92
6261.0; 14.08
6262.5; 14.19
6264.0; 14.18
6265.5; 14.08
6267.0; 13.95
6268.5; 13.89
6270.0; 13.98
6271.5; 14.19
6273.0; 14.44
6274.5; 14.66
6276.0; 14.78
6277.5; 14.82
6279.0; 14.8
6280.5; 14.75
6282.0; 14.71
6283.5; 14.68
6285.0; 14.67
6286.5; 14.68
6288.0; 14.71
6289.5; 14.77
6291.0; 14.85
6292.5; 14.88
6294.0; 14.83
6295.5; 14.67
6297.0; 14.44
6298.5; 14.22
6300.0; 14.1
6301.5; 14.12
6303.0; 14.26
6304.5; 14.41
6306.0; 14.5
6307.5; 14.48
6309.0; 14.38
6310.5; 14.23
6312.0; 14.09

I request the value 208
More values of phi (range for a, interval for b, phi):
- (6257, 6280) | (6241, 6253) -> 205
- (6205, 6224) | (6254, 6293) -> 205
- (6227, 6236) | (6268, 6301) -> 206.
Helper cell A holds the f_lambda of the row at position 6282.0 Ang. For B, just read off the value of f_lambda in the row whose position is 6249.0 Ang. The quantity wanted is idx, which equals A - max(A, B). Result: 0.00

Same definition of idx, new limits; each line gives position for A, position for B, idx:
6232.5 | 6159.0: -0.04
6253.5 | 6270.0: -0.15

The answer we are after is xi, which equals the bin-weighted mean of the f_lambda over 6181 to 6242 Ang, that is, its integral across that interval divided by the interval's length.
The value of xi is 14.4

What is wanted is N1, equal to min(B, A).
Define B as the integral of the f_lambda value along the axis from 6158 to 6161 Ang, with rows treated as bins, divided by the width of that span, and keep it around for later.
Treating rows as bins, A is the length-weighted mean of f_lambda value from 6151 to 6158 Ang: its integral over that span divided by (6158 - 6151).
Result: 14.2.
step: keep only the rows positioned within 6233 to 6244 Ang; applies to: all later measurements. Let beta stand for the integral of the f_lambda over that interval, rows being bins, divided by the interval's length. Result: 14.4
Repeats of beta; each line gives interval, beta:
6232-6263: 14.2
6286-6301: 14.6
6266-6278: 14.3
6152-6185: 14.6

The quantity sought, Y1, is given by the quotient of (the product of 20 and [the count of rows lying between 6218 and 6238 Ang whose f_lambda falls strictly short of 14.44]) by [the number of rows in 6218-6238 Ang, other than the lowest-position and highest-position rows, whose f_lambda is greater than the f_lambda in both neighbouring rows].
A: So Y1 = 260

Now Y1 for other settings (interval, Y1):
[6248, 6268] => 260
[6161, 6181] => 20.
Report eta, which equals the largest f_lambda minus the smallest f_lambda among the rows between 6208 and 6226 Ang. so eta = 0.30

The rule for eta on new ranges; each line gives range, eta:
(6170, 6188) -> 0.71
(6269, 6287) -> 0.84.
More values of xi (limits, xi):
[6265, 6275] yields 14.2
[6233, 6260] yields 14.2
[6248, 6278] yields 14.1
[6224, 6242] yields 14.2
